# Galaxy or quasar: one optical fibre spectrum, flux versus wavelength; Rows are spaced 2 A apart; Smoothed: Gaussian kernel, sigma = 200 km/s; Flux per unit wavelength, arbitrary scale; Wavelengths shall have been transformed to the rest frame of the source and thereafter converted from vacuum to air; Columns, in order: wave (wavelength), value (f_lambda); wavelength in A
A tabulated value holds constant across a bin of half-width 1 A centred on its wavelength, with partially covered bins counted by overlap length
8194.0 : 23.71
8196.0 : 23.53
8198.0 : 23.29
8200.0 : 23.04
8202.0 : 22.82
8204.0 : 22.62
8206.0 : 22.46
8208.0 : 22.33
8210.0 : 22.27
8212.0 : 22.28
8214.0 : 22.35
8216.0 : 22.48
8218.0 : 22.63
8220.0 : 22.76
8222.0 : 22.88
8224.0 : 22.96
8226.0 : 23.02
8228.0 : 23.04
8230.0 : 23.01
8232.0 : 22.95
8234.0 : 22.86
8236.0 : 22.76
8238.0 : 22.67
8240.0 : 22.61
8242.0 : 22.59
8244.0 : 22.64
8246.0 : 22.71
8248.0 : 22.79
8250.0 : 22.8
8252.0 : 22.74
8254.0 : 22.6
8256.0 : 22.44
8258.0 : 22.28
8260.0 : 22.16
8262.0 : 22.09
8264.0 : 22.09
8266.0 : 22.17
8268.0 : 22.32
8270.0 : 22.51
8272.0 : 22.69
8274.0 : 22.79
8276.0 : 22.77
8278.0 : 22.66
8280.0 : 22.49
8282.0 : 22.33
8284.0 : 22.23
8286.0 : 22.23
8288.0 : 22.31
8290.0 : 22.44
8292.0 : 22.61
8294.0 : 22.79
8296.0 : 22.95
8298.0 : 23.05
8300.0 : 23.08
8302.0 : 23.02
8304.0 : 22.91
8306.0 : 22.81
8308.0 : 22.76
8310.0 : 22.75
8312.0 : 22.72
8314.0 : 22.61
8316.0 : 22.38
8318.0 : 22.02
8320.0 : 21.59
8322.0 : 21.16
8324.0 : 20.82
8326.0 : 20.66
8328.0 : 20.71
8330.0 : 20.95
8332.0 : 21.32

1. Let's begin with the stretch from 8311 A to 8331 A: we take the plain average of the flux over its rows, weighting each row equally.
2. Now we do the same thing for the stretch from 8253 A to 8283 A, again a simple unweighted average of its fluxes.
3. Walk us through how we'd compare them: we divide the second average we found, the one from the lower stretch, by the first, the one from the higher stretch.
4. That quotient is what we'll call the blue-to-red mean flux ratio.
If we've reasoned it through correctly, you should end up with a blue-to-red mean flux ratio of 1.04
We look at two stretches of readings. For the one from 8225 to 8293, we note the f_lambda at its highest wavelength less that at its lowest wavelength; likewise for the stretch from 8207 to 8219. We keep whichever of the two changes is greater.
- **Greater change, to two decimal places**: 0.30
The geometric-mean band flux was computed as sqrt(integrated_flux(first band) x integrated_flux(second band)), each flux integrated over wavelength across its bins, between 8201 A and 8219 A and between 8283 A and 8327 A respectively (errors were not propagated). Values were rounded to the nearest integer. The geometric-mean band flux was 631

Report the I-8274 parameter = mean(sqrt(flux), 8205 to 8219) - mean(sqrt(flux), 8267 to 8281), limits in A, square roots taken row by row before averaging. -0.022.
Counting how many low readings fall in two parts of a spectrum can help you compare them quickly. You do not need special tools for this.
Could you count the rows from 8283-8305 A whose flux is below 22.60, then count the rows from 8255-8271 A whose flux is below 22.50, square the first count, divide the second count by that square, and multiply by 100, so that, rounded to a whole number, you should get 44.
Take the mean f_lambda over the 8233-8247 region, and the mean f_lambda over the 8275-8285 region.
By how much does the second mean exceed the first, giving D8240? -0.20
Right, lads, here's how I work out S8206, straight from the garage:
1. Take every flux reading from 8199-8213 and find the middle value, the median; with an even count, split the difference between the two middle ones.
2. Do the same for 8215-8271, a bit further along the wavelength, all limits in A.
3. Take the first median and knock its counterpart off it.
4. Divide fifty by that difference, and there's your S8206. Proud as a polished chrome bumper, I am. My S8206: -256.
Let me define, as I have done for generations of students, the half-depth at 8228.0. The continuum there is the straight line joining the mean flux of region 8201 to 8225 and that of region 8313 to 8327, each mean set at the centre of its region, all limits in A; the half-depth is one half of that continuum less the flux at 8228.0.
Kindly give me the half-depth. -0.30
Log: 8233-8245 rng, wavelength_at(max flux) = 8234.0 A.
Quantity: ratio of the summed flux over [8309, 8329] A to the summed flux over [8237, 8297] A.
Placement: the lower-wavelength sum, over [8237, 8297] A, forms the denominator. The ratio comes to 0.3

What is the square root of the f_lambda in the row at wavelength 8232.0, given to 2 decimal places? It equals 4.79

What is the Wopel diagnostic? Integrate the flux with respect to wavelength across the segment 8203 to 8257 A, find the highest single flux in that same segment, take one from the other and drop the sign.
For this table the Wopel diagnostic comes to 1201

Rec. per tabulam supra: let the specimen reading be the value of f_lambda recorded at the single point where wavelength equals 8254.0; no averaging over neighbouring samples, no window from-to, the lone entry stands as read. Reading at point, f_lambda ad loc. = 22.6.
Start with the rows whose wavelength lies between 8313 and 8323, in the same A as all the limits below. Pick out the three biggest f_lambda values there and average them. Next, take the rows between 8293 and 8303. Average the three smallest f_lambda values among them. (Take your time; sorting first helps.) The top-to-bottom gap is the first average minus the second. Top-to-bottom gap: -0.6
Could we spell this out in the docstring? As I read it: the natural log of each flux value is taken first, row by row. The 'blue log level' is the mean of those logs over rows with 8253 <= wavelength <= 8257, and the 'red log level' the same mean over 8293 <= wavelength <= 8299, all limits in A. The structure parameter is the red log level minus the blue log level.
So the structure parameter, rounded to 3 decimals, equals 0.018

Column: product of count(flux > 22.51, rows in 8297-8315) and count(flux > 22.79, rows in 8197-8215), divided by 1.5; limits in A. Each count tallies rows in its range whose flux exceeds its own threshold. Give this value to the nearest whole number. 18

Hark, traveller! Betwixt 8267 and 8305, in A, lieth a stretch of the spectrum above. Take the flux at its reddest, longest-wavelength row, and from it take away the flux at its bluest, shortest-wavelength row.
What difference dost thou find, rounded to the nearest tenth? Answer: 0.6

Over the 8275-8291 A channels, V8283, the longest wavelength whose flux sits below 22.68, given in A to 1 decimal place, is 8290.0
